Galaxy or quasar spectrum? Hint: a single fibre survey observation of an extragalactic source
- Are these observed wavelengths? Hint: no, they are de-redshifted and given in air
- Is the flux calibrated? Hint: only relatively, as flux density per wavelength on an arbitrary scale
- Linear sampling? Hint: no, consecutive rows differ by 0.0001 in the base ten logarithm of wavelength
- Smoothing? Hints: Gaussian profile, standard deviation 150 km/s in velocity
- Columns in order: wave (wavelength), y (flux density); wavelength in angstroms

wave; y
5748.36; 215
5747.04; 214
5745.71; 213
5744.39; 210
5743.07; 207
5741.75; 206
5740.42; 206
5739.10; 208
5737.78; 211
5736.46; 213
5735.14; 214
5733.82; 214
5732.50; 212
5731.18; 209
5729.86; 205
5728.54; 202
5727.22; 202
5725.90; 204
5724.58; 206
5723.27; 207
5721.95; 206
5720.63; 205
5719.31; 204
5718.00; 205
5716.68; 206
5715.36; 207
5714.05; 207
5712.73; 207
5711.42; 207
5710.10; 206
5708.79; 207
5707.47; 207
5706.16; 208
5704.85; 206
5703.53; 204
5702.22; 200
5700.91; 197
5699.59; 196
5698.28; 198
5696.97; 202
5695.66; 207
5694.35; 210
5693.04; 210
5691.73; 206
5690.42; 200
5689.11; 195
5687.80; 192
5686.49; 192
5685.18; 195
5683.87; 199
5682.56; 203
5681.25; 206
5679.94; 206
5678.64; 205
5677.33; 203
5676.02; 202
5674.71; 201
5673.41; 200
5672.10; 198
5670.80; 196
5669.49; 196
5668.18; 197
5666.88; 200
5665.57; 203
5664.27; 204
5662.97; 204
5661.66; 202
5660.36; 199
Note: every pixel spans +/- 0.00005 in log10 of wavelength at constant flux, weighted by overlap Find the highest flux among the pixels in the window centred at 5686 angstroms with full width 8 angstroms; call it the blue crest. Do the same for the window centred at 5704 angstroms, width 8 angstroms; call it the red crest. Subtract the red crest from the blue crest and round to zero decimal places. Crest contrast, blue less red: -5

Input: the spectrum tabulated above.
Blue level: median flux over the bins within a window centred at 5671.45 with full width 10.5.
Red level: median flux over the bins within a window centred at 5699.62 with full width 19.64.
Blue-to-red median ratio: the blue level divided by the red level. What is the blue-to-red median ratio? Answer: 0.966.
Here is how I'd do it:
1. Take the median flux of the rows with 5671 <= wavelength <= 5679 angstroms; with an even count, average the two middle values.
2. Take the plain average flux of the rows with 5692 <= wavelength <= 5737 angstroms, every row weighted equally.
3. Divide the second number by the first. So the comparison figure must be 1.02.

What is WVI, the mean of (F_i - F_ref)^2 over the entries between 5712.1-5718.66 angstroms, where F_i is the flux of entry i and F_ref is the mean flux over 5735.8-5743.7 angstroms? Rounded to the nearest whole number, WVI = 5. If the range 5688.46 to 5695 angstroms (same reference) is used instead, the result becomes 53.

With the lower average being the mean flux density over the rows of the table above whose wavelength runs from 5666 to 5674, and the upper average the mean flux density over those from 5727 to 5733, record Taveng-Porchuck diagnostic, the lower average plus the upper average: 404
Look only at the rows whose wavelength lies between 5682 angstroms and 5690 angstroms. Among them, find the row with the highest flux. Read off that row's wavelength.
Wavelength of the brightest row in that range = 5682.56 angstroms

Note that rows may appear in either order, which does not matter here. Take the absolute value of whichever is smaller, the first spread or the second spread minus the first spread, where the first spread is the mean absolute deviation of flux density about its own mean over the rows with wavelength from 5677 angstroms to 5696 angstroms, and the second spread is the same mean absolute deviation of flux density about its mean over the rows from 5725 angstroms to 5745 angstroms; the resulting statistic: 1.73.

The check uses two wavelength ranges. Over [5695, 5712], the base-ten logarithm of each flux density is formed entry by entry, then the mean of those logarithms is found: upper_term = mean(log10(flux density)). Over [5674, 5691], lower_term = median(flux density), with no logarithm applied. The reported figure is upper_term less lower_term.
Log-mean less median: -198.7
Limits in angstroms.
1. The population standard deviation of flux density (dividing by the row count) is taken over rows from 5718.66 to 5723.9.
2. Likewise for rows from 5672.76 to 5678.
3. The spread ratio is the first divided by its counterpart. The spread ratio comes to 1.0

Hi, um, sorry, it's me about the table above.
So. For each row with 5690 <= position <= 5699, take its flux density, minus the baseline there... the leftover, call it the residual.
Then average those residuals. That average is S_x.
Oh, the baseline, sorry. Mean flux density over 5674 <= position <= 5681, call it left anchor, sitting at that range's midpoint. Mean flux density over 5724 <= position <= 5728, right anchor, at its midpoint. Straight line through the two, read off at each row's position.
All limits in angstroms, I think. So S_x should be 1.1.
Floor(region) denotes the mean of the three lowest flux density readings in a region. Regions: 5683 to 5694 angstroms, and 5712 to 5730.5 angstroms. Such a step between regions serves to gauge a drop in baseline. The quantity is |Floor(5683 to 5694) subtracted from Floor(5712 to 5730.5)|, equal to 9.7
